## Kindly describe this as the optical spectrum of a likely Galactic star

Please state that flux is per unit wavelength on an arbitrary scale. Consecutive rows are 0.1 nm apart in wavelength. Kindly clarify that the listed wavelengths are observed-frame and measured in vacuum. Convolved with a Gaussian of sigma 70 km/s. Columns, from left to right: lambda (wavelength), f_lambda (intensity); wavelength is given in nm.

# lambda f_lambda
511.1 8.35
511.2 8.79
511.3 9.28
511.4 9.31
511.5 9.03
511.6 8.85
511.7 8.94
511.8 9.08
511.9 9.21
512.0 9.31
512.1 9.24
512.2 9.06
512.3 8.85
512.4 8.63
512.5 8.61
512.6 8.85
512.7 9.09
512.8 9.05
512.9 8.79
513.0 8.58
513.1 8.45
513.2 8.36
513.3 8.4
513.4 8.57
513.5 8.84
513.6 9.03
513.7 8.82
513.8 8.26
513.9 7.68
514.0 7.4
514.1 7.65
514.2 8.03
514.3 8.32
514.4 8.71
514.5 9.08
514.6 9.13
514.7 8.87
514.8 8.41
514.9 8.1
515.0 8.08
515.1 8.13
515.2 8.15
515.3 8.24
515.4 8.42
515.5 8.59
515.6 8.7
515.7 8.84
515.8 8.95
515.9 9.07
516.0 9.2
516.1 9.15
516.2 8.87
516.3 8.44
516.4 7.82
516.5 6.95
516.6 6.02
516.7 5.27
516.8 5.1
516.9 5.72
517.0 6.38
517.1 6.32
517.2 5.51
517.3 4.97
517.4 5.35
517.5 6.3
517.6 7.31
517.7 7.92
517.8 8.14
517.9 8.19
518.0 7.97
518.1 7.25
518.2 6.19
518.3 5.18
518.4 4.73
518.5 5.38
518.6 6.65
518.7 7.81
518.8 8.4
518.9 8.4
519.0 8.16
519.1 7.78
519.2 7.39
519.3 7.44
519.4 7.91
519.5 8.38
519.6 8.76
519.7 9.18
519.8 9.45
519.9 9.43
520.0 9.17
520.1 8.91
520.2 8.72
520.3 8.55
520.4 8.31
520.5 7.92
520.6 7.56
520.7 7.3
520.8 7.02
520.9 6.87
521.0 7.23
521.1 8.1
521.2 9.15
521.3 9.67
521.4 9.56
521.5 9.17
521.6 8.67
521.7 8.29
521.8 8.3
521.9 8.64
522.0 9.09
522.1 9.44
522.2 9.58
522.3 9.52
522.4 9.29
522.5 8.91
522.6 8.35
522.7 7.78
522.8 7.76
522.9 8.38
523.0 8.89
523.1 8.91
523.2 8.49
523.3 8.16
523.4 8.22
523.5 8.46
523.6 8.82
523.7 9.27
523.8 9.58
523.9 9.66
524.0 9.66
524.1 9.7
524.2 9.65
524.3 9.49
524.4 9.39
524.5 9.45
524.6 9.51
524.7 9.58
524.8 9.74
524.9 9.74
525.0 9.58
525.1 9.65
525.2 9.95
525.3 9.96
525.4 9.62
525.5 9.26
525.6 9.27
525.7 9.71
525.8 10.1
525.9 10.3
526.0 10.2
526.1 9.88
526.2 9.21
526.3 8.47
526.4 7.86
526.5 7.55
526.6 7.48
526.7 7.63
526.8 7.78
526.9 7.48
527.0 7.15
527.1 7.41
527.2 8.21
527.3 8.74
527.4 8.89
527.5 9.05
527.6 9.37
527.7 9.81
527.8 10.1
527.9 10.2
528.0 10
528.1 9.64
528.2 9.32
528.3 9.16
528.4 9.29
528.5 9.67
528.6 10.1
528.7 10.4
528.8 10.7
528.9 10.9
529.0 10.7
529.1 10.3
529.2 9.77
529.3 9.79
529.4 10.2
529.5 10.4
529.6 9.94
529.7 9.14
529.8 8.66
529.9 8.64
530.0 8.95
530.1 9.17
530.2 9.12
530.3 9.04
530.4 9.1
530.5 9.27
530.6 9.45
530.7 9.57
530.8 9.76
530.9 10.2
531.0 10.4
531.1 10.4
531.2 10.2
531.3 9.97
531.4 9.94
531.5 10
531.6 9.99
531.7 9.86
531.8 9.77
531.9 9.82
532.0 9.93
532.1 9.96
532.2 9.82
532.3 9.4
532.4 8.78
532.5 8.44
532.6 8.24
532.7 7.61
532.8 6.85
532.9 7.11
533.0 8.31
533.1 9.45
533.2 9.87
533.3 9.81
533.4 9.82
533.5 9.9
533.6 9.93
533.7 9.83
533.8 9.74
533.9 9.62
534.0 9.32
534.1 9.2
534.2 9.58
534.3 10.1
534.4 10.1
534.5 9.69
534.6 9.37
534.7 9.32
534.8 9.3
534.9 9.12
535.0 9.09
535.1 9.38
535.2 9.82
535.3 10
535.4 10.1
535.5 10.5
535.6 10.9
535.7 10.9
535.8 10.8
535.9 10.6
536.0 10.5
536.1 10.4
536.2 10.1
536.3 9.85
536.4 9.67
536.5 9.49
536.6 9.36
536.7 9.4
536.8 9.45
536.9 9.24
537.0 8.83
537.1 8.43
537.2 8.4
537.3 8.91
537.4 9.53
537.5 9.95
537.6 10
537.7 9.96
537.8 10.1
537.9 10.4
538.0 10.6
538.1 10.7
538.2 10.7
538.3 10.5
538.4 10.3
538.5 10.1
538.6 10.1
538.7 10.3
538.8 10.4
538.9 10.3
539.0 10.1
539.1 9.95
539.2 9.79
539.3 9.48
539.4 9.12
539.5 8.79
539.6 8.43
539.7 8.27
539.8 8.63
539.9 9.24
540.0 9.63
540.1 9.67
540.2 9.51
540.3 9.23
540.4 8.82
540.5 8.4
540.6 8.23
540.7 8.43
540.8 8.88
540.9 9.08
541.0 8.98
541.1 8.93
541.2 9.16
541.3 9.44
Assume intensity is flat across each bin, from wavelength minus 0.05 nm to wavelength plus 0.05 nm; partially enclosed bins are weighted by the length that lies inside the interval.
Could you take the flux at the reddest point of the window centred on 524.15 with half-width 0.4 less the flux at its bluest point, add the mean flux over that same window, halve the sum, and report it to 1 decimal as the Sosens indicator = 4.7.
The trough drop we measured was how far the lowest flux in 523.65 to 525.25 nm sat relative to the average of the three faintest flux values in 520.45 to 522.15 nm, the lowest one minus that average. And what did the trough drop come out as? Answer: 2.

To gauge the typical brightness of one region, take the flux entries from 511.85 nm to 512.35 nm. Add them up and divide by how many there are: 9.1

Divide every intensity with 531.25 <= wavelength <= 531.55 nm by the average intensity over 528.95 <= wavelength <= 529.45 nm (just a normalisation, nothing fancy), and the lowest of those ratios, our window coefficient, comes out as 0.98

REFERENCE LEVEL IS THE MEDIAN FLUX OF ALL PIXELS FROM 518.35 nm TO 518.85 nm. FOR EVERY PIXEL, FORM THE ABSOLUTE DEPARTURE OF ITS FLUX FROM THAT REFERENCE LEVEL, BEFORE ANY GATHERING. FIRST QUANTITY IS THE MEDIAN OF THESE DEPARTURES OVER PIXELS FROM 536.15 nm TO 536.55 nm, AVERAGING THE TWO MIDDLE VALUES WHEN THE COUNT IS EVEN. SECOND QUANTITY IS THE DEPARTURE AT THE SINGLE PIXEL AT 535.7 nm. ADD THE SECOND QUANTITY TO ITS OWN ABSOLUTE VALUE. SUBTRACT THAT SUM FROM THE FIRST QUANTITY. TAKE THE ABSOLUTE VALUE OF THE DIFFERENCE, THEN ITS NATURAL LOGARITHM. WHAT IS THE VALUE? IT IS 1.7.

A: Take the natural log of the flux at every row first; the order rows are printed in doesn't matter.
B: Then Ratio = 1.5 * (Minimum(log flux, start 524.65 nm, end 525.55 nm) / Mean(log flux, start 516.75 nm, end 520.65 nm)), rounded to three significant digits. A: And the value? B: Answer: 1.68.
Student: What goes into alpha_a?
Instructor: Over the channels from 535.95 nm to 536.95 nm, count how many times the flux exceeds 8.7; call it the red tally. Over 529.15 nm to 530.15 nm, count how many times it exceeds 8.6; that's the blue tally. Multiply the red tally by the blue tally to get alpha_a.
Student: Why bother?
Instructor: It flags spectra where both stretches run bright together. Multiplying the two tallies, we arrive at 100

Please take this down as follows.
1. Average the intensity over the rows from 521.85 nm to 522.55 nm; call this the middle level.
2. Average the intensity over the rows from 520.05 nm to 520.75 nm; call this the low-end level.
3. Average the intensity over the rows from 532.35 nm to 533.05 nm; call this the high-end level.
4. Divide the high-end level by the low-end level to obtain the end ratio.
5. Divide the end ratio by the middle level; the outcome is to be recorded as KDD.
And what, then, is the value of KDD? 0.105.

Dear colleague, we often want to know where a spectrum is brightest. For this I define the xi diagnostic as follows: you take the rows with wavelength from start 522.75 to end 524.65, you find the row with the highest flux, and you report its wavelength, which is 524.1 nm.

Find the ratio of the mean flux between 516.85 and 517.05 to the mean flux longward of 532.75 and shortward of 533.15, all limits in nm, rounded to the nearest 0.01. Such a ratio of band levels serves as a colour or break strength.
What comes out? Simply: 0.76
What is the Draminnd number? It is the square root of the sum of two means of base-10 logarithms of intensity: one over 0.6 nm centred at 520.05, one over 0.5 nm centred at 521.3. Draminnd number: 1.38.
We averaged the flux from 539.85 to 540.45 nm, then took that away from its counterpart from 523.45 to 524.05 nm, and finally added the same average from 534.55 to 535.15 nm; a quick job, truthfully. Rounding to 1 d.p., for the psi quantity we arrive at 9.2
